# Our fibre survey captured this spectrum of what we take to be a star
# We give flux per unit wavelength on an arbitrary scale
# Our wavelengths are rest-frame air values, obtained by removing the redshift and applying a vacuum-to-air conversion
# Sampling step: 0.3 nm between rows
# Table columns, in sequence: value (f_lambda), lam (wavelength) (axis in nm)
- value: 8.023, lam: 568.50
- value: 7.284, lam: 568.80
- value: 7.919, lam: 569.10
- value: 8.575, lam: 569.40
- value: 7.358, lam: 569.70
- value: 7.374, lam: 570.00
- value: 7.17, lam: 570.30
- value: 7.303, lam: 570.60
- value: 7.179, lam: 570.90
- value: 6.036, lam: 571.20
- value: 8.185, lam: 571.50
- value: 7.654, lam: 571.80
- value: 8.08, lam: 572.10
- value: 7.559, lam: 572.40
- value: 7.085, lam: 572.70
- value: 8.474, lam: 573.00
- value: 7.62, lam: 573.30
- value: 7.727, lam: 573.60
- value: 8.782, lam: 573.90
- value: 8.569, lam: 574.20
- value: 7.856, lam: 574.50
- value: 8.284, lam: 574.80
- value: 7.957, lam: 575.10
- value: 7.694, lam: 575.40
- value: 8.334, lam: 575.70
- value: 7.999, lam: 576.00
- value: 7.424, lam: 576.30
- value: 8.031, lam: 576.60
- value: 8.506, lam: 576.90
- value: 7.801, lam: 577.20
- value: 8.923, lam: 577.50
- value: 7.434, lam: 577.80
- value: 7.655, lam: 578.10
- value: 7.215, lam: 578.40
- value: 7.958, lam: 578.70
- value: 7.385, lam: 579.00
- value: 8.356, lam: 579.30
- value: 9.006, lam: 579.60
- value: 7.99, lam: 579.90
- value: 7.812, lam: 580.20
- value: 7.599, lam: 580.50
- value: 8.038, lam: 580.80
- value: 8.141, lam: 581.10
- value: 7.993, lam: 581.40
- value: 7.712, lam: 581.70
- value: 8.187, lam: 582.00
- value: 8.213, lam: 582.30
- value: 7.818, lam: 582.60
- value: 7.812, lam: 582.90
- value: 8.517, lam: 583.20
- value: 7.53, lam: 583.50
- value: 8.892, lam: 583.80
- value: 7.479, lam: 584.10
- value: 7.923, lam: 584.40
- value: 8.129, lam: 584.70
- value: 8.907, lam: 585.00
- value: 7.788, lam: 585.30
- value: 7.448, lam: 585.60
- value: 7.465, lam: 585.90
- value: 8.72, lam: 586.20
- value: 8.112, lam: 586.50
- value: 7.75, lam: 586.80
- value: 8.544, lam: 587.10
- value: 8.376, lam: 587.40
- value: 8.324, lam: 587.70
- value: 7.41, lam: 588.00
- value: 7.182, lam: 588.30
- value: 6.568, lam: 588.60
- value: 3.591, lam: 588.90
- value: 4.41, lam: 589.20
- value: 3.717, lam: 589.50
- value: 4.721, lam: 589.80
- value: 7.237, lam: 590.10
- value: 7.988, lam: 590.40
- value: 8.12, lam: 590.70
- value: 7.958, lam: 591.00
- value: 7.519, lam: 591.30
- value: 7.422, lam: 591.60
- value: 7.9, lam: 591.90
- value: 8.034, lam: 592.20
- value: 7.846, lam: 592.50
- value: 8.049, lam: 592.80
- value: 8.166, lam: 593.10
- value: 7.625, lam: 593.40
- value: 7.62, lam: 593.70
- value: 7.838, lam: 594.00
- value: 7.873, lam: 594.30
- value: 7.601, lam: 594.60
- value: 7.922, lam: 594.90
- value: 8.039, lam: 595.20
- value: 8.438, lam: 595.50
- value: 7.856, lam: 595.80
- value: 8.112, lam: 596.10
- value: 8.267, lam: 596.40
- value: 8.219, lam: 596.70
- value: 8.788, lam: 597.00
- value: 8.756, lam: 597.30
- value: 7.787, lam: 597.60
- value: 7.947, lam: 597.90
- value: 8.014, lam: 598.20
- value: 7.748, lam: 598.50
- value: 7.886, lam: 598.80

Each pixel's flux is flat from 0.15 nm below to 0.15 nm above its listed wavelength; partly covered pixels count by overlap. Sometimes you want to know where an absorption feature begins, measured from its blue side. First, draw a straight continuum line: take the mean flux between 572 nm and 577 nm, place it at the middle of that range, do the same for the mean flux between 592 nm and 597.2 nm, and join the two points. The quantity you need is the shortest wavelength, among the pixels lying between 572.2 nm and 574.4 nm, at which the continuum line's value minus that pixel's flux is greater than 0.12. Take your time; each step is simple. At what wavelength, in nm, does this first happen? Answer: 572.40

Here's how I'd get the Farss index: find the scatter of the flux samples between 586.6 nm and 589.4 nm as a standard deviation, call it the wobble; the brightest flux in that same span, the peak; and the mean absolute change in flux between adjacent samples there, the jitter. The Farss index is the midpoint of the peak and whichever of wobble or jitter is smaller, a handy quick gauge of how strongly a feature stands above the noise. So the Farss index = 4.68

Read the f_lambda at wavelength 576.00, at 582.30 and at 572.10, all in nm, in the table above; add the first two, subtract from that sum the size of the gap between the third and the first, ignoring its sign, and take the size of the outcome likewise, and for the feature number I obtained 16.1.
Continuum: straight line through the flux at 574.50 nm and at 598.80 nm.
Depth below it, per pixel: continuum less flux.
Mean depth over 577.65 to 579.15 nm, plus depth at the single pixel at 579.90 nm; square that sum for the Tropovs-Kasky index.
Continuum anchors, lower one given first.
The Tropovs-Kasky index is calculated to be 0.04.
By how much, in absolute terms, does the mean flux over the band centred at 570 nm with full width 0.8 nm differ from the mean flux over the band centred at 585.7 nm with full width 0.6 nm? 0.2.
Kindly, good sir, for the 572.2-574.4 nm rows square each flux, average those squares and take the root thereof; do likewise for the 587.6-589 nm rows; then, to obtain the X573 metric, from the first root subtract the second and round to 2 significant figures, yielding 1.2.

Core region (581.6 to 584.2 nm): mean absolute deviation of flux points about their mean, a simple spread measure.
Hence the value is 0.39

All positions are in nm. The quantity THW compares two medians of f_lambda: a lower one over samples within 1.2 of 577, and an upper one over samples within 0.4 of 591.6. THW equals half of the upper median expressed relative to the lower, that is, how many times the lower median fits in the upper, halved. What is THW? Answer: 0.476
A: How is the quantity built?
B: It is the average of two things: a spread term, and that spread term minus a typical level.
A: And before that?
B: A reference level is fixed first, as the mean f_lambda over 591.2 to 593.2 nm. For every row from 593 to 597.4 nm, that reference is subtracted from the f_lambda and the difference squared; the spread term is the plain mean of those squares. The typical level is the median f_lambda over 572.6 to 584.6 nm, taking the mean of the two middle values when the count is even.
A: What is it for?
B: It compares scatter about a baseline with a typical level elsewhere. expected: -3.8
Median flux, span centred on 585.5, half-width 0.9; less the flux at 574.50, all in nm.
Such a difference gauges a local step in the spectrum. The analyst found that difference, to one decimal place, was 0.1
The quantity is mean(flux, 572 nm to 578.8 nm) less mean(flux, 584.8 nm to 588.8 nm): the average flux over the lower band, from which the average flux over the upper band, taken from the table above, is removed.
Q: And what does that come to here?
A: 0.1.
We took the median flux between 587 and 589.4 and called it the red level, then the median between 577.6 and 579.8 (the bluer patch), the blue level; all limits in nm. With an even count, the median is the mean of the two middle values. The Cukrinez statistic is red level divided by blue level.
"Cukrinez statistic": 0.95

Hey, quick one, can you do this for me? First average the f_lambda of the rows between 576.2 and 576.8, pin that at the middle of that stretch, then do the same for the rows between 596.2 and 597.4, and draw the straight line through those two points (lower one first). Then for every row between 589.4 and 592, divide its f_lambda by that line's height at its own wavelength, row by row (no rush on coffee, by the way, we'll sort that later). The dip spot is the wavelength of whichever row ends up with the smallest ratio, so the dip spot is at 589.50 nm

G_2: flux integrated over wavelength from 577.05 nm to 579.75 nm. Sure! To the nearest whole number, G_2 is 22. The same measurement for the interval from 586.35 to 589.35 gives 21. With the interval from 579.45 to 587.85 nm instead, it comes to 68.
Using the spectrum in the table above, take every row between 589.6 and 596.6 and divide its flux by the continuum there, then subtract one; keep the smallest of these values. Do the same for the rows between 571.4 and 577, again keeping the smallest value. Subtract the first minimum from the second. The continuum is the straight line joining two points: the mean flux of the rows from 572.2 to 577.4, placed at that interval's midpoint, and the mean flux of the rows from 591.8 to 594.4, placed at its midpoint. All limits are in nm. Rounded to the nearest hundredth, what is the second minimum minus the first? 0.29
